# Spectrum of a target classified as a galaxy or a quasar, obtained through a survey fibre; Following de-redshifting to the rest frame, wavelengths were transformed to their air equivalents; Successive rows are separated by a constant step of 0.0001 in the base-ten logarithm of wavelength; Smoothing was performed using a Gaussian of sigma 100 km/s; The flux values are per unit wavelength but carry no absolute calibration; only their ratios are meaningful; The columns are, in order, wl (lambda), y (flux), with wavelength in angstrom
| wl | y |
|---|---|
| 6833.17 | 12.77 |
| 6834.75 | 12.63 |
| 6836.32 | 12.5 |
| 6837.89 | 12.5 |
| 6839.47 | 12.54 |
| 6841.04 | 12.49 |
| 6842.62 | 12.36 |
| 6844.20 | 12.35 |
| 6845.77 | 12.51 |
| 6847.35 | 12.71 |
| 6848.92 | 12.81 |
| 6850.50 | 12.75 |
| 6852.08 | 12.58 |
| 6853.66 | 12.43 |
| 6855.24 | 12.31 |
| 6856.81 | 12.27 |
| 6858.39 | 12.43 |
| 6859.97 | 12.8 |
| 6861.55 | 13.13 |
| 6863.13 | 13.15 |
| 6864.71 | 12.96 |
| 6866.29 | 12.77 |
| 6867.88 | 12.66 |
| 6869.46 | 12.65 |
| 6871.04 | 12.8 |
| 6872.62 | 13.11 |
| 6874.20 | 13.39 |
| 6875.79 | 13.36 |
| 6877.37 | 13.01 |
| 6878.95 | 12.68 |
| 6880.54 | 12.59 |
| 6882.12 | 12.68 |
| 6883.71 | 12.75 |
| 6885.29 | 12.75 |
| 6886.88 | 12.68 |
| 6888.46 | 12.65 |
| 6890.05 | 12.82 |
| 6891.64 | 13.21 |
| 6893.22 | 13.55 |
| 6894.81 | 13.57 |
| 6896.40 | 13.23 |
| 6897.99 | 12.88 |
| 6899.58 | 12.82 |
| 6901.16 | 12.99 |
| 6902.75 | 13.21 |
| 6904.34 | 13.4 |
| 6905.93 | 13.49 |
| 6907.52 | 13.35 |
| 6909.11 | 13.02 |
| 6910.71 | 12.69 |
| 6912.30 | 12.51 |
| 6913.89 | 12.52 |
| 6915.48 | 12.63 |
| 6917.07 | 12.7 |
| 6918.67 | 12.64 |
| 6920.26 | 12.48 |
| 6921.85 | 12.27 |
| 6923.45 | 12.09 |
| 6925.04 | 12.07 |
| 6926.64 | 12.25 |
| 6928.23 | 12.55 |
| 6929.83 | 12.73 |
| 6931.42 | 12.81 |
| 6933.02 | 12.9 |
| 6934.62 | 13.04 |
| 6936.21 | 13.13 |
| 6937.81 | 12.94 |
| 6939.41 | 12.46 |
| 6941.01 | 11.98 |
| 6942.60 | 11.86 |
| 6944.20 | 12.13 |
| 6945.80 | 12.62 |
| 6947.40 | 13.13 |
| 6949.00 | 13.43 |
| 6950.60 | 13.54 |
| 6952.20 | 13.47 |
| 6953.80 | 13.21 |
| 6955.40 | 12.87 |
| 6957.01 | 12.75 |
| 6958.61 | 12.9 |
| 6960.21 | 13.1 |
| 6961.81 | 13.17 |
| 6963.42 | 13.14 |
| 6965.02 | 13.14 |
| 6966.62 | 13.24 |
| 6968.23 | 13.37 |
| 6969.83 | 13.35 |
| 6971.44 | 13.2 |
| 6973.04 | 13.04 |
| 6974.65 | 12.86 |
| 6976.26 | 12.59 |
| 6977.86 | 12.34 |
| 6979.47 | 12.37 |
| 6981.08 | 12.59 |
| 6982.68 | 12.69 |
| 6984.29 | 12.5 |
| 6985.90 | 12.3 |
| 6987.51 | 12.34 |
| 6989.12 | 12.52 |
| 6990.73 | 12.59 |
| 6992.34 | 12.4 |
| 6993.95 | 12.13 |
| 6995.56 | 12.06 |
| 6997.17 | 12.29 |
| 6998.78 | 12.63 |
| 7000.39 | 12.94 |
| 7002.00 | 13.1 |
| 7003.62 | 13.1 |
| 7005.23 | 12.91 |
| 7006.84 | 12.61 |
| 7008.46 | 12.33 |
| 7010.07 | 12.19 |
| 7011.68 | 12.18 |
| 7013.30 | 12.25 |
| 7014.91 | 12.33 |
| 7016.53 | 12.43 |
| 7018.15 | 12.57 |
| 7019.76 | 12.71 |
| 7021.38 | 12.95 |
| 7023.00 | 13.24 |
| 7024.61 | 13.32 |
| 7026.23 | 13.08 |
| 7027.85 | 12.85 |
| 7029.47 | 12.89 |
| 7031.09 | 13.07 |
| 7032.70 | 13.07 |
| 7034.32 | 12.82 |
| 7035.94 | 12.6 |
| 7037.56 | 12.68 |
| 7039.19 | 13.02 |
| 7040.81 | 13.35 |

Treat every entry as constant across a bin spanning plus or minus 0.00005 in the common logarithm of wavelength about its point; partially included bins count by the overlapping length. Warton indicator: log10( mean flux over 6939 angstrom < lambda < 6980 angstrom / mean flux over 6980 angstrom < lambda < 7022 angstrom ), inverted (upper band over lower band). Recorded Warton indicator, -0.013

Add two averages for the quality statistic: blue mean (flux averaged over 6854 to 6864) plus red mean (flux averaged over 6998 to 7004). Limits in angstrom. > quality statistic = 25.6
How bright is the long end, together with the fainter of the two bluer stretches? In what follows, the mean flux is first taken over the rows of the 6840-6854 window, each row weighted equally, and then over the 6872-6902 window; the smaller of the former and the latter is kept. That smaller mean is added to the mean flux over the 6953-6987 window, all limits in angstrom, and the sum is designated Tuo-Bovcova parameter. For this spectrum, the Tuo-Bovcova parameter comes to 25.4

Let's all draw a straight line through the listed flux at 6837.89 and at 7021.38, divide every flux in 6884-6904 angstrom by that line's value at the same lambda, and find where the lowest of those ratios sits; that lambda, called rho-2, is 6888.46 angstrom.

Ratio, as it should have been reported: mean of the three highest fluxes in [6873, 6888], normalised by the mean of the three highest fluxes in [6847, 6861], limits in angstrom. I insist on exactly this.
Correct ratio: 1.036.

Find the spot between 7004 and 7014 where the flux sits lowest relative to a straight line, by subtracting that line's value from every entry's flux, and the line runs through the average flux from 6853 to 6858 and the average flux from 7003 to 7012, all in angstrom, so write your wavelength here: 7011.68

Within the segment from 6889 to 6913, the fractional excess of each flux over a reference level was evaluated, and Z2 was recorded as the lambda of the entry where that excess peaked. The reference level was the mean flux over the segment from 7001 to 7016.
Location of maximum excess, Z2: 6894.81 angstrom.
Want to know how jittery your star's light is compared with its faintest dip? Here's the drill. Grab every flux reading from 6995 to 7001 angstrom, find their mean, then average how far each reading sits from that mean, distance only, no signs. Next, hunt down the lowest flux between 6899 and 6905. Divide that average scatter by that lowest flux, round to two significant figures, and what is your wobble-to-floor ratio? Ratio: 0.024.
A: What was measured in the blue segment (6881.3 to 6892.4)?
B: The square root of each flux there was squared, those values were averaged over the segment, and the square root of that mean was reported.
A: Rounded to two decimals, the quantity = 3.58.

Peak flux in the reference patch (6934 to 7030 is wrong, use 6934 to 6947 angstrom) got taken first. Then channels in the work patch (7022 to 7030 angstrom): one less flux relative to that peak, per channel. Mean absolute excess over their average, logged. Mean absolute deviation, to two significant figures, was 0.013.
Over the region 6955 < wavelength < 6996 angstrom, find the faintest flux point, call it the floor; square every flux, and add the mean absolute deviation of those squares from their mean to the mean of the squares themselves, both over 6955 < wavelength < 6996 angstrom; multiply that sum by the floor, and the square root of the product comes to 45.5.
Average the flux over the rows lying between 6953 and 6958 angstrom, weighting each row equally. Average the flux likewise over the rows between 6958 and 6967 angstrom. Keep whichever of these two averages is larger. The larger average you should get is 13.1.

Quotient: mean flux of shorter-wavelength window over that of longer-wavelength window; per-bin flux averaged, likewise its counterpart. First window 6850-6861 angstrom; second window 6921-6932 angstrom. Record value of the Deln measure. 1.01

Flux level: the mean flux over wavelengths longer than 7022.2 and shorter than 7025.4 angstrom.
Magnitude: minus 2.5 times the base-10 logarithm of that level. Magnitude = -2.81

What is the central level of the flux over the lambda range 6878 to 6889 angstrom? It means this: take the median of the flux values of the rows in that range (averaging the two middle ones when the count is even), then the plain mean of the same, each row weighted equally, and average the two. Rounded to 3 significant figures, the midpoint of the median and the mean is 12.7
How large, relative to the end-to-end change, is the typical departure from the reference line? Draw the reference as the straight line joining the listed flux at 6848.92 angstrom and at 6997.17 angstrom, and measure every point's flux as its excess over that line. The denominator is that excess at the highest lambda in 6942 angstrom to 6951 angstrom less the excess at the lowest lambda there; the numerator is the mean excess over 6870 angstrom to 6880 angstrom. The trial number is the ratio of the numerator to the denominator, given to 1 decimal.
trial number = 0.2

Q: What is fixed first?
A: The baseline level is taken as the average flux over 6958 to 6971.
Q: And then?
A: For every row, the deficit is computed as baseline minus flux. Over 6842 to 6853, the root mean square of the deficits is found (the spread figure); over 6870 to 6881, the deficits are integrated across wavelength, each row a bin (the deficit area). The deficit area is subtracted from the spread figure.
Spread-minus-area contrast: -1.4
